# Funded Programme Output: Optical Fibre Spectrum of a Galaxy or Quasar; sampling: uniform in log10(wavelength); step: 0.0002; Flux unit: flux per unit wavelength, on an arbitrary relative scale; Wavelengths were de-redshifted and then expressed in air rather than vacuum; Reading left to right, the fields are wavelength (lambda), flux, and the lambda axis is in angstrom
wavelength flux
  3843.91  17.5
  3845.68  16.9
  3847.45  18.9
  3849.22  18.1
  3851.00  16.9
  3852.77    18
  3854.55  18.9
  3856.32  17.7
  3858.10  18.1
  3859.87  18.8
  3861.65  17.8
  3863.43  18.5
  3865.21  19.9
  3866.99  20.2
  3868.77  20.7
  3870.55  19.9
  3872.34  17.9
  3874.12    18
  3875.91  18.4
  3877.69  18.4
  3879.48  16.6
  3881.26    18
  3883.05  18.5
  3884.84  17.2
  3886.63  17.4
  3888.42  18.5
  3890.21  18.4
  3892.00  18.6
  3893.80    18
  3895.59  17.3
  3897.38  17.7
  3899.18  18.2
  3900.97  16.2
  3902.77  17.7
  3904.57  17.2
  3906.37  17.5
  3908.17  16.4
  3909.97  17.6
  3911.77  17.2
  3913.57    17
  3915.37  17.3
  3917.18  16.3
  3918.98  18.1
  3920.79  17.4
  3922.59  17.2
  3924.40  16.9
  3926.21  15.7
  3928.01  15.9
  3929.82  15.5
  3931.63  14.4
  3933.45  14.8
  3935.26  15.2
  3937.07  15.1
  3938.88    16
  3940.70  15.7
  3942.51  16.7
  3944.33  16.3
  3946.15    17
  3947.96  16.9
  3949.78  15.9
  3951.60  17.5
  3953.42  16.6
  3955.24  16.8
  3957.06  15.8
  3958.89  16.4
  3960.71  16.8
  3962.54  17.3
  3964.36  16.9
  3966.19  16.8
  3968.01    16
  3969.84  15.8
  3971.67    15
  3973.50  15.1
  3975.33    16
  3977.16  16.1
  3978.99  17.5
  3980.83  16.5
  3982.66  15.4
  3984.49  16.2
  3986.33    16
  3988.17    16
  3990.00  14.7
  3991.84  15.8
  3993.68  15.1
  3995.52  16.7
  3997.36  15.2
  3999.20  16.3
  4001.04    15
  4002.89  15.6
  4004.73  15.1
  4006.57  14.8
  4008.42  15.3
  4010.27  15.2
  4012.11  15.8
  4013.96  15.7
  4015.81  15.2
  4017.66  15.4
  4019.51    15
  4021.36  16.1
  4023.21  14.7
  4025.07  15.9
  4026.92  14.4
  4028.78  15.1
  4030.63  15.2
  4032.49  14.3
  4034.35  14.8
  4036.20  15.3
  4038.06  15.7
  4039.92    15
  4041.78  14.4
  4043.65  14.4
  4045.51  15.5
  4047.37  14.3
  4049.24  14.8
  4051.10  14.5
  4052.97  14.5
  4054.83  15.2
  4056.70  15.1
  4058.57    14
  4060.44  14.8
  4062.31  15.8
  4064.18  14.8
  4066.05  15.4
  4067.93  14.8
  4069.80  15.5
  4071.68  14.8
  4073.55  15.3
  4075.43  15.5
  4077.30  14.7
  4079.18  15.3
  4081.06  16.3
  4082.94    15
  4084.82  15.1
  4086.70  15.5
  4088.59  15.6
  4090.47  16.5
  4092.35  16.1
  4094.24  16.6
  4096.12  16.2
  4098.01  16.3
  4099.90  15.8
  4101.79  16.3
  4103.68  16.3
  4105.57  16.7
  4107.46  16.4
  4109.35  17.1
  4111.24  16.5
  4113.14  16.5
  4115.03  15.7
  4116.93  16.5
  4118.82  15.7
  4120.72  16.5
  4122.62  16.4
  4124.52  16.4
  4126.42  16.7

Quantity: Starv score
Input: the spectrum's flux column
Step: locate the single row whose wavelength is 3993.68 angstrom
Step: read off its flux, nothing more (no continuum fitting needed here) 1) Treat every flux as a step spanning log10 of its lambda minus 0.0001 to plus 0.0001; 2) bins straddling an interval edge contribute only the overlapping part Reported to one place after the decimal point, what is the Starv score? 15.1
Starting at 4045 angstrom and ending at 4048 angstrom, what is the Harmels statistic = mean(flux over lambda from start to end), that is 14.9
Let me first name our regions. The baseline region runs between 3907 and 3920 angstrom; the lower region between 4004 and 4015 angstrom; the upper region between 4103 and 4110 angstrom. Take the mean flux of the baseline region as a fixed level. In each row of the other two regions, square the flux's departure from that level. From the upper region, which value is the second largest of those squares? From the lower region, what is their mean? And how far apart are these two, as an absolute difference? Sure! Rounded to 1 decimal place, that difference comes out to 2.9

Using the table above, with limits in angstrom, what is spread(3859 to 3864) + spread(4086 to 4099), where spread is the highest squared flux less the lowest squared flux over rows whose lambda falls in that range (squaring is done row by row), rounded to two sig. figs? 72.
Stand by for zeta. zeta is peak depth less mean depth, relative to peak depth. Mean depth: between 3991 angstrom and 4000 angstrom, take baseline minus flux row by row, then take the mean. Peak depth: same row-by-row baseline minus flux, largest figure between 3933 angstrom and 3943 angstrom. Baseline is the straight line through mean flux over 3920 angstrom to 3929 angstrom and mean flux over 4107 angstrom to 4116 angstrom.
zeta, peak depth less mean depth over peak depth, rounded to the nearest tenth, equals 0.6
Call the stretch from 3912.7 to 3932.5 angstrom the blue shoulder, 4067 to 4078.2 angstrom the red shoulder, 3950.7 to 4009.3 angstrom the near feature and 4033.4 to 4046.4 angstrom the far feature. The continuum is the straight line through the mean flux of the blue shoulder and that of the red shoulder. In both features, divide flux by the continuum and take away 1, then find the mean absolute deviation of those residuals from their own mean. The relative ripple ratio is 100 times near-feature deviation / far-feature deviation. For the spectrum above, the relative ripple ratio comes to 134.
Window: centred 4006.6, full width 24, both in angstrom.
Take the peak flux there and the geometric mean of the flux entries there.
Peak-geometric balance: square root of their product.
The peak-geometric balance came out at 16.1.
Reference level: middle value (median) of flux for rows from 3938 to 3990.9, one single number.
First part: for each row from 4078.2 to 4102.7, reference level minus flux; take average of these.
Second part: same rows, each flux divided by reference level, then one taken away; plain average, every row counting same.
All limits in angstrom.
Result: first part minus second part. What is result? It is 0.3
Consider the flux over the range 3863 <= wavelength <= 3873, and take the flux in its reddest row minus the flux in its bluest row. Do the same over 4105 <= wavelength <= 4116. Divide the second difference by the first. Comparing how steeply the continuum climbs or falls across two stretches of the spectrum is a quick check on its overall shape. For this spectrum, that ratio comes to 1.7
